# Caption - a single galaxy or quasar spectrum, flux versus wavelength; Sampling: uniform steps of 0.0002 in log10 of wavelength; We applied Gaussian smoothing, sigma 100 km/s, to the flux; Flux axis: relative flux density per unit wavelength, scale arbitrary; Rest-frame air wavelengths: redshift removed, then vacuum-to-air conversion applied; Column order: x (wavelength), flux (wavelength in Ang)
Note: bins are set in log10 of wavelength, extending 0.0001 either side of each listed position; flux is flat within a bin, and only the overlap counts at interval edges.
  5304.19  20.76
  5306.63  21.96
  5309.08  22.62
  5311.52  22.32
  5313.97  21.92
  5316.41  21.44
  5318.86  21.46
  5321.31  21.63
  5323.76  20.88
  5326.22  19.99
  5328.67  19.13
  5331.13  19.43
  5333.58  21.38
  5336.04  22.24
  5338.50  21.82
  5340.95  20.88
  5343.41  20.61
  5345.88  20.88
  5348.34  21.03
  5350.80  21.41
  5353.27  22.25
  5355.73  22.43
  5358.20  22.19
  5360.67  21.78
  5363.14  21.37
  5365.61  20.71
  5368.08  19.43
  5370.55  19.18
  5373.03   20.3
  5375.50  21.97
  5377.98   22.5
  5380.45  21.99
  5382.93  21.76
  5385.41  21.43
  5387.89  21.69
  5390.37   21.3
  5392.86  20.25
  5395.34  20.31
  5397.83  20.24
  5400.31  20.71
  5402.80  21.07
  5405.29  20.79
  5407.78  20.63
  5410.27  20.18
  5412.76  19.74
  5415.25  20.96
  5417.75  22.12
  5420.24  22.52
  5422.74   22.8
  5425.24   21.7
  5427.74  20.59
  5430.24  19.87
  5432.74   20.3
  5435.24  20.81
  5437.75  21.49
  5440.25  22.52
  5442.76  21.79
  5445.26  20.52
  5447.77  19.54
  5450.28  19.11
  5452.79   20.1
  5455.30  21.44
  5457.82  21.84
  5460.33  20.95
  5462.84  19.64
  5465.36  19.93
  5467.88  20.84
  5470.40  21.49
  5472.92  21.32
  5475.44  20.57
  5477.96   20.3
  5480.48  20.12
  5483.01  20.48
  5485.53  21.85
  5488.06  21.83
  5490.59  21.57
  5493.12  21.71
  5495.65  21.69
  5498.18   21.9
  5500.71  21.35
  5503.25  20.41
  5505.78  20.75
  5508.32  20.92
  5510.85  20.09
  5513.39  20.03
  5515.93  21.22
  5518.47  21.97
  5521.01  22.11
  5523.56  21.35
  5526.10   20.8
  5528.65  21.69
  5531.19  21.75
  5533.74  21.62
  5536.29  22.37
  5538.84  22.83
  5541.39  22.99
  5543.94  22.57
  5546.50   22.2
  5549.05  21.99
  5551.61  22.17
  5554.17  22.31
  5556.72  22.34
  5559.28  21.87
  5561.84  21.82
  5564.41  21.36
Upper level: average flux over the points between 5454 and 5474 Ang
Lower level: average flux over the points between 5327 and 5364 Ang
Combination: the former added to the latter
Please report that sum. 42.2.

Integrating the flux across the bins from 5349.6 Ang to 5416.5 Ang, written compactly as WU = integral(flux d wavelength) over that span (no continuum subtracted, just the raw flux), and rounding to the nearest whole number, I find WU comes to 1409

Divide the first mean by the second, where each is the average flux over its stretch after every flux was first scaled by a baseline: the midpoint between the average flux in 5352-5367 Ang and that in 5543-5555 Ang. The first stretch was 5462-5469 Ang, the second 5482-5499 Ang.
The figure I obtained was 0.93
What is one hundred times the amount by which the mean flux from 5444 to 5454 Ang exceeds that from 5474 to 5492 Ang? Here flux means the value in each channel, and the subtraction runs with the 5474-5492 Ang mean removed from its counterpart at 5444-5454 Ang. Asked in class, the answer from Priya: -114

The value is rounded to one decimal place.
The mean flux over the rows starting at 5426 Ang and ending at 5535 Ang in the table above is 21.0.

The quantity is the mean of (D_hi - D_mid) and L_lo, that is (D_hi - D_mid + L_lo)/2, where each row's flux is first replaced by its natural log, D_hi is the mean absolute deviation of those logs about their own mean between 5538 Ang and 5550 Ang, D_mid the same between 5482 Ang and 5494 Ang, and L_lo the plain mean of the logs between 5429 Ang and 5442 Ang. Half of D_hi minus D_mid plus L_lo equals 1.52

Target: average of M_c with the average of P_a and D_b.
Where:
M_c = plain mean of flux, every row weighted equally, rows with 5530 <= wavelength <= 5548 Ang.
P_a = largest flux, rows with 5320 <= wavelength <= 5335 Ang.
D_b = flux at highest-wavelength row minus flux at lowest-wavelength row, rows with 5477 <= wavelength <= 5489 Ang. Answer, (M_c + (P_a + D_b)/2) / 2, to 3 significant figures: 17.0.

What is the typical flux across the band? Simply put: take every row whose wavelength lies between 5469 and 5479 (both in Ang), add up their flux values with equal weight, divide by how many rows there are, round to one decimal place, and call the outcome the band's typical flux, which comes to 20.9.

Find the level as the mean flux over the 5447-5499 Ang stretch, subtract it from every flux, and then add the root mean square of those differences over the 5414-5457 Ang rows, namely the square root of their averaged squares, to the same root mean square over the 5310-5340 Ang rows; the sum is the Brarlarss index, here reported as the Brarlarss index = 2.14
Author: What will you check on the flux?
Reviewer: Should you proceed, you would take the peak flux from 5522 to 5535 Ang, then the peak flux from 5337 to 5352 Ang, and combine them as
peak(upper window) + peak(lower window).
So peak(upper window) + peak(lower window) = 43.6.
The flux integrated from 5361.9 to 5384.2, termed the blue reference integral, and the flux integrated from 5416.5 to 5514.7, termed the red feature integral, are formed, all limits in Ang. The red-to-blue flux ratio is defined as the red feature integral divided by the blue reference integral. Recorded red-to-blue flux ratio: 4.4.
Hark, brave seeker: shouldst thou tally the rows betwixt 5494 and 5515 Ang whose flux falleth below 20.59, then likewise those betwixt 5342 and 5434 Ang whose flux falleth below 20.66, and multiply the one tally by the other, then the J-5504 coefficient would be 39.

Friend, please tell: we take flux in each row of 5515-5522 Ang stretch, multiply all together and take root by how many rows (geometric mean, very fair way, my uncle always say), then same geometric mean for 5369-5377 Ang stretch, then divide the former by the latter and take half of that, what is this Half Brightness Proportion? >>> 0.532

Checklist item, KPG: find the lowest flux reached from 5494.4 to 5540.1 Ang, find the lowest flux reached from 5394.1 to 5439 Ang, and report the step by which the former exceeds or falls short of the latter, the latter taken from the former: 0.29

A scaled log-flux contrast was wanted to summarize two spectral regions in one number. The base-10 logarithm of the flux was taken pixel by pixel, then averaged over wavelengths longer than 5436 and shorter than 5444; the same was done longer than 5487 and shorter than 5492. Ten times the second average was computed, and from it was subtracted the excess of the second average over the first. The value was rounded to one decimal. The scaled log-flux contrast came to 13.4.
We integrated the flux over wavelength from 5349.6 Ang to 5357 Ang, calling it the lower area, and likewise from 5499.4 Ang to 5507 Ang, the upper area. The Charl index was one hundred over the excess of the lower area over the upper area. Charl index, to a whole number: 22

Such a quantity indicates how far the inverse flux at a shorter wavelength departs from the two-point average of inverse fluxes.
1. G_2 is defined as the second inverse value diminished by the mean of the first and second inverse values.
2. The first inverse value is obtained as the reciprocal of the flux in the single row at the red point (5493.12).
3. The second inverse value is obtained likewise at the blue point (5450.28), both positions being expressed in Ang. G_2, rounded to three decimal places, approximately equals 0.003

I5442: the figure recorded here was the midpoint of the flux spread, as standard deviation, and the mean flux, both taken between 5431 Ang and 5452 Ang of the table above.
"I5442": 10.9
